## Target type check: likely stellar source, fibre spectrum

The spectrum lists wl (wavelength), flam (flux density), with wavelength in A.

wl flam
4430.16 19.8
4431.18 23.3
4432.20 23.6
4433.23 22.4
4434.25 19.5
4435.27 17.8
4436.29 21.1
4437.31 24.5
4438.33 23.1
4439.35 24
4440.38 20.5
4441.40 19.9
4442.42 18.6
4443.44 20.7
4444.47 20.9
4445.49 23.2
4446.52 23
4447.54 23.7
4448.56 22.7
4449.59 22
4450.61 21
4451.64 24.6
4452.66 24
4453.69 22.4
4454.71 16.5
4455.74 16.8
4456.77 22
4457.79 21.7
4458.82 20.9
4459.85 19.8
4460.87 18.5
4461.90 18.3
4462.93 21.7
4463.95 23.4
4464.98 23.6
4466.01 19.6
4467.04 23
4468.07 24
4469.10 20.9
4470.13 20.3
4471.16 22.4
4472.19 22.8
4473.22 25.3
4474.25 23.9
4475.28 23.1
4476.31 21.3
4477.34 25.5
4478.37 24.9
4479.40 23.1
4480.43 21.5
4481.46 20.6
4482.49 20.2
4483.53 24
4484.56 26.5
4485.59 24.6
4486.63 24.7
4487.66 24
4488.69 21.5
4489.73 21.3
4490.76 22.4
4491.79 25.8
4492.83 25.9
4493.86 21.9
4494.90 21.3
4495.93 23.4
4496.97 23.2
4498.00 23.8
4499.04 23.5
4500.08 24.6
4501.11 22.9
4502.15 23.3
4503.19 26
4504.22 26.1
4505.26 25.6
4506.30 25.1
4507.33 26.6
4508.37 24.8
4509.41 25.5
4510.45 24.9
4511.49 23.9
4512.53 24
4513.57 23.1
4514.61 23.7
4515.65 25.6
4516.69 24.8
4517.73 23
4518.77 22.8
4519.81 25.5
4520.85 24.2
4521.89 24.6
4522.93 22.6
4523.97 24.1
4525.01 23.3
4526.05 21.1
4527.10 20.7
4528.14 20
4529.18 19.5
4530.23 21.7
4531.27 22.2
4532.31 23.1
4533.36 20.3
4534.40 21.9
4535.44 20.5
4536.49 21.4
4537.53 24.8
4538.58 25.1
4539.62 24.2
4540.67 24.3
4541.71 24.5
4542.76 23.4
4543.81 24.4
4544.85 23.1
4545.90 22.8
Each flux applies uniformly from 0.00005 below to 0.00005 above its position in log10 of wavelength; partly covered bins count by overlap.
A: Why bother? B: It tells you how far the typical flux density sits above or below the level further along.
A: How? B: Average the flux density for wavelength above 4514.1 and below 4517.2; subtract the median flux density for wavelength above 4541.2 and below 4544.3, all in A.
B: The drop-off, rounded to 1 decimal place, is 0.3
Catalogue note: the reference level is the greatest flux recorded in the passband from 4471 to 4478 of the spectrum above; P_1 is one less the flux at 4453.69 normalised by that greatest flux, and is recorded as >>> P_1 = 0.12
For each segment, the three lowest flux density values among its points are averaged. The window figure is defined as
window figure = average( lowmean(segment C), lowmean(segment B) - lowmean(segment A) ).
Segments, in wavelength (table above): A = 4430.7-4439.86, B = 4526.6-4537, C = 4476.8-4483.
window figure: 10.6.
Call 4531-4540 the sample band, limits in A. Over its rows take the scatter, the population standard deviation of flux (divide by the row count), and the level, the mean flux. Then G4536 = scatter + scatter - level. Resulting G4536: -19.2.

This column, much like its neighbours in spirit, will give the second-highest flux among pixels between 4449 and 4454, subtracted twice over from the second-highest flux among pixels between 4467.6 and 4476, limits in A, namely -24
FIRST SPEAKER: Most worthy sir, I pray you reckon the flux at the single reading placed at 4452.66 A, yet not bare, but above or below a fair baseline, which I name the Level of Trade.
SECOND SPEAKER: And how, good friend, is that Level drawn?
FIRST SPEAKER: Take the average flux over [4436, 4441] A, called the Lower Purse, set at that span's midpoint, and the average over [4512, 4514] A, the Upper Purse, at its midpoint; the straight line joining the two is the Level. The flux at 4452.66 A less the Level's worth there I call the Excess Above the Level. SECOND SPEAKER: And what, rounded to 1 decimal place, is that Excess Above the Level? 1.2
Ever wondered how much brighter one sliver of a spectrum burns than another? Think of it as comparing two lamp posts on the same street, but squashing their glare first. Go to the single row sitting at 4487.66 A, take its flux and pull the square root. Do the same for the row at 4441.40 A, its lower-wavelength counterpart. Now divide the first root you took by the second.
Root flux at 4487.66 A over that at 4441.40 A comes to 1.10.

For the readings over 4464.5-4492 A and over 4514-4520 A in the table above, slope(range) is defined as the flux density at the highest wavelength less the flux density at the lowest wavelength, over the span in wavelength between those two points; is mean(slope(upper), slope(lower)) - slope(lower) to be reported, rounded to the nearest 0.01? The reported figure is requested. 0.13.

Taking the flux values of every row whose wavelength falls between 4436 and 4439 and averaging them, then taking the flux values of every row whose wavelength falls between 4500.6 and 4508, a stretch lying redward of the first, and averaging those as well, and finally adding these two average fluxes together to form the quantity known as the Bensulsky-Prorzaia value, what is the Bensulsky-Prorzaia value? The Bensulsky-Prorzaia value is 48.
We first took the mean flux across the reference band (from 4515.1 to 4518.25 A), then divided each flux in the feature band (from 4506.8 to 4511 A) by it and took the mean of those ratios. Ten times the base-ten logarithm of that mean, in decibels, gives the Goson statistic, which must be 0.17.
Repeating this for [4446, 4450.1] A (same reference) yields -0.30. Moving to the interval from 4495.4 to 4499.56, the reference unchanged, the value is -0.18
